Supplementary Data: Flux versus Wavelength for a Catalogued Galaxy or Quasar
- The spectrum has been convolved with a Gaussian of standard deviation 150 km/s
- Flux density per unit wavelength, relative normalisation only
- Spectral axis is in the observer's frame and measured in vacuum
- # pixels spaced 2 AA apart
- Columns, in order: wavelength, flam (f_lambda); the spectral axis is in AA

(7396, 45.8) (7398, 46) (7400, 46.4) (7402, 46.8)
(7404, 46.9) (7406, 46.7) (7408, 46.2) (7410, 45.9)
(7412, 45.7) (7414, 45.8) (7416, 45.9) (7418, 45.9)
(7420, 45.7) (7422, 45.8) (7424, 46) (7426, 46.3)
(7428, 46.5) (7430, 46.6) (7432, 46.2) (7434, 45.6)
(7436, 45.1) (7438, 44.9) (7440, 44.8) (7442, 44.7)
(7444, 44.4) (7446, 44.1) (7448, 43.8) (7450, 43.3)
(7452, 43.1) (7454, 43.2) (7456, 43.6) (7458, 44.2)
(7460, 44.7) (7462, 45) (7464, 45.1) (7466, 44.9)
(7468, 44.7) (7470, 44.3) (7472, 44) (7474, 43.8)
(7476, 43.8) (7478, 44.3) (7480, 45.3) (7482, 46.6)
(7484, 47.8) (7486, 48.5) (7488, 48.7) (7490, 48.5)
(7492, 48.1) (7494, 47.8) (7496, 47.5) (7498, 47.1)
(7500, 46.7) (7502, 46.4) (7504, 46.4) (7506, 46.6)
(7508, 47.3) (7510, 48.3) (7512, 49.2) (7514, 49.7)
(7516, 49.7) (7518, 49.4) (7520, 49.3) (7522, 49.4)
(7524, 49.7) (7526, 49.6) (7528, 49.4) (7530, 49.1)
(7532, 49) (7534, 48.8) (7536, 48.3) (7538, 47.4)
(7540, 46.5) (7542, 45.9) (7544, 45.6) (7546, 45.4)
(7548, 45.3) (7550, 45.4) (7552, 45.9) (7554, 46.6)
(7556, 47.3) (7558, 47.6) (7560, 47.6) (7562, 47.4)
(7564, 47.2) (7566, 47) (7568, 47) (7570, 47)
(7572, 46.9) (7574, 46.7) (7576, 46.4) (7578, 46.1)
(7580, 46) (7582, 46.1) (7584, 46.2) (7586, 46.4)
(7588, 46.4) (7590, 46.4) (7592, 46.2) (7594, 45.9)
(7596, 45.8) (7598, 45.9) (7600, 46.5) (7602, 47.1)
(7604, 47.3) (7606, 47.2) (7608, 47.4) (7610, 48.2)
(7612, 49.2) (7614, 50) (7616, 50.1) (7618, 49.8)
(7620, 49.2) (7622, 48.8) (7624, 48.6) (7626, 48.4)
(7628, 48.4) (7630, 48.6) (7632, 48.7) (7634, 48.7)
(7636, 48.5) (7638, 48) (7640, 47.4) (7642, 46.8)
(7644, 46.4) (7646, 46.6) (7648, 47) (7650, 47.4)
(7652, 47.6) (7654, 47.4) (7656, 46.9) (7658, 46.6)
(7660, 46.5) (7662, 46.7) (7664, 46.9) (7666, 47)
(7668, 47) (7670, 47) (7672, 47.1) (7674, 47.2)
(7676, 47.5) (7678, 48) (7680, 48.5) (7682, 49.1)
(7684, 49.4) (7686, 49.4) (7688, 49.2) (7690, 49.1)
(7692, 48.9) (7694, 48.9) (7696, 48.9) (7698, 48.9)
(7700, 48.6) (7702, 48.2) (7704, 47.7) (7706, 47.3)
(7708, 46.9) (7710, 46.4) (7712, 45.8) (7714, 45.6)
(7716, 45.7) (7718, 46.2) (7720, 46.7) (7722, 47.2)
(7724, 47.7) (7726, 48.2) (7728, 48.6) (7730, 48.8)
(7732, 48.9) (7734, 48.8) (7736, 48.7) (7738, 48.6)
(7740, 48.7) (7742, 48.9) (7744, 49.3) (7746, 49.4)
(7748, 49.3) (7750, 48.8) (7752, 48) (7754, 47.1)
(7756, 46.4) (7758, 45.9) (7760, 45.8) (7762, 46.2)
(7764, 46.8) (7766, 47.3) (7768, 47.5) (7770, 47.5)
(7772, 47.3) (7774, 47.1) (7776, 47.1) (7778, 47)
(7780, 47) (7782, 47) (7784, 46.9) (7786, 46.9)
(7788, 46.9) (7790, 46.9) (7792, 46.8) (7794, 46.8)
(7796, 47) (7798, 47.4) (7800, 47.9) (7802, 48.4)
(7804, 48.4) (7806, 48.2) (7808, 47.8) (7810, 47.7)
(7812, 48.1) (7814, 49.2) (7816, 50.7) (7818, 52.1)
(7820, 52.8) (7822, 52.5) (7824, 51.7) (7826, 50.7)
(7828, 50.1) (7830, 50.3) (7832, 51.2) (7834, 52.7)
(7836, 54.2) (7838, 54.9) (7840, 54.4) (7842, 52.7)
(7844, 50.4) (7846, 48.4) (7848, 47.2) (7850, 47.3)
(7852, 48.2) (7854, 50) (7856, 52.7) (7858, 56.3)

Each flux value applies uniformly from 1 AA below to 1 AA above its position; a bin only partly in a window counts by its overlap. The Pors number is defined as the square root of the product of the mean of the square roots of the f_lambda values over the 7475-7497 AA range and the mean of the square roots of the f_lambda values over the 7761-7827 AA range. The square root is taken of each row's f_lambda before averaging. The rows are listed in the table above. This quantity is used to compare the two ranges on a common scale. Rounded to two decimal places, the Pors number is 6.90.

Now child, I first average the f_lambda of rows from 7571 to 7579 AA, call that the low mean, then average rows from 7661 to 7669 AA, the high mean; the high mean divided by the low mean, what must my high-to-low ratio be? 1.008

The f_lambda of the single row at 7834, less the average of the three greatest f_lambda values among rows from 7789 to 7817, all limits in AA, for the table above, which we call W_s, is 3.3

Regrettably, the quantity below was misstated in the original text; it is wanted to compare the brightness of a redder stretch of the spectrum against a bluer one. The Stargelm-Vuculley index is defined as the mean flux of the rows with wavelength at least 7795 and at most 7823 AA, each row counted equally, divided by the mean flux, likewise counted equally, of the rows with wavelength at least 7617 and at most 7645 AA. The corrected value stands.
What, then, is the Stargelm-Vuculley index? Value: 1.02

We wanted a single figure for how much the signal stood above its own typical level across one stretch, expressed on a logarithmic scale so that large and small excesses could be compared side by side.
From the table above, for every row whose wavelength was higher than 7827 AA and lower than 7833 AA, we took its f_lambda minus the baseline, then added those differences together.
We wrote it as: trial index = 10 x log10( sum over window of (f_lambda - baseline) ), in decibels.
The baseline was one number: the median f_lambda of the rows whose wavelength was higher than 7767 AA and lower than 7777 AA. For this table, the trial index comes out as 10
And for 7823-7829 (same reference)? 10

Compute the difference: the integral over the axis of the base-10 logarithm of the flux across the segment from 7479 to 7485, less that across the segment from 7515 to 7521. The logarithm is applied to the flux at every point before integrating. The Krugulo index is -0.16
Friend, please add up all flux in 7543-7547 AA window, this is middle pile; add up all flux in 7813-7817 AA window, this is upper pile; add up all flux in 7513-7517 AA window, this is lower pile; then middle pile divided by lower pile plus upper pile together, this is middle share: 0.46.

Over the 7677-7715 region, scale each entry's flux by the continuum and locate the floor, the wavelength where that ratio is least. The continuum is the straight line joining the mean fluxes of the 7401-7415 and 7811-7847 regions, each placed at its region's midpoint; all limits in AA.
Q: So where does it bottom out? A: 7714 AA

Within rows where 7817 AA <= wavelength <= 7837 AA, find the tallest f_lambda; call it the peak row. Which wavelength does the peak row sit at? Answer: 7836 AA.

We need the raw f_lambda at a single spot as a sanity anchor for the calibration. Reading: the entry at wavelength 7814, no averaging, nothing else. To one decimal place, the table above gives 49.2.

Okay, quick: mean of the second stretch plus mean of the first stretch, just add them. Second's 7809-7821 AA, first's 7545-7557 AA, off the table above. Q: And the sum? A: 96.1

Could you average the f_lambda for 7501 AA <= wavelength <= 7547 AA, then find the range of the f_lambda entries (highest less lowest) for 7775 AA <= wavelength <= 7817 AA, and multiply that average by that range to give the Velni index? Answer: 188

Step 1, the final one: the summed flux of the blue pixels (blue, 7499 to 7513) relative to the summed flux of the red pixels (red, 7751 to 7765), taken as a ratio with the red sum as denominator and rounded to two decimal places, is 1.01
